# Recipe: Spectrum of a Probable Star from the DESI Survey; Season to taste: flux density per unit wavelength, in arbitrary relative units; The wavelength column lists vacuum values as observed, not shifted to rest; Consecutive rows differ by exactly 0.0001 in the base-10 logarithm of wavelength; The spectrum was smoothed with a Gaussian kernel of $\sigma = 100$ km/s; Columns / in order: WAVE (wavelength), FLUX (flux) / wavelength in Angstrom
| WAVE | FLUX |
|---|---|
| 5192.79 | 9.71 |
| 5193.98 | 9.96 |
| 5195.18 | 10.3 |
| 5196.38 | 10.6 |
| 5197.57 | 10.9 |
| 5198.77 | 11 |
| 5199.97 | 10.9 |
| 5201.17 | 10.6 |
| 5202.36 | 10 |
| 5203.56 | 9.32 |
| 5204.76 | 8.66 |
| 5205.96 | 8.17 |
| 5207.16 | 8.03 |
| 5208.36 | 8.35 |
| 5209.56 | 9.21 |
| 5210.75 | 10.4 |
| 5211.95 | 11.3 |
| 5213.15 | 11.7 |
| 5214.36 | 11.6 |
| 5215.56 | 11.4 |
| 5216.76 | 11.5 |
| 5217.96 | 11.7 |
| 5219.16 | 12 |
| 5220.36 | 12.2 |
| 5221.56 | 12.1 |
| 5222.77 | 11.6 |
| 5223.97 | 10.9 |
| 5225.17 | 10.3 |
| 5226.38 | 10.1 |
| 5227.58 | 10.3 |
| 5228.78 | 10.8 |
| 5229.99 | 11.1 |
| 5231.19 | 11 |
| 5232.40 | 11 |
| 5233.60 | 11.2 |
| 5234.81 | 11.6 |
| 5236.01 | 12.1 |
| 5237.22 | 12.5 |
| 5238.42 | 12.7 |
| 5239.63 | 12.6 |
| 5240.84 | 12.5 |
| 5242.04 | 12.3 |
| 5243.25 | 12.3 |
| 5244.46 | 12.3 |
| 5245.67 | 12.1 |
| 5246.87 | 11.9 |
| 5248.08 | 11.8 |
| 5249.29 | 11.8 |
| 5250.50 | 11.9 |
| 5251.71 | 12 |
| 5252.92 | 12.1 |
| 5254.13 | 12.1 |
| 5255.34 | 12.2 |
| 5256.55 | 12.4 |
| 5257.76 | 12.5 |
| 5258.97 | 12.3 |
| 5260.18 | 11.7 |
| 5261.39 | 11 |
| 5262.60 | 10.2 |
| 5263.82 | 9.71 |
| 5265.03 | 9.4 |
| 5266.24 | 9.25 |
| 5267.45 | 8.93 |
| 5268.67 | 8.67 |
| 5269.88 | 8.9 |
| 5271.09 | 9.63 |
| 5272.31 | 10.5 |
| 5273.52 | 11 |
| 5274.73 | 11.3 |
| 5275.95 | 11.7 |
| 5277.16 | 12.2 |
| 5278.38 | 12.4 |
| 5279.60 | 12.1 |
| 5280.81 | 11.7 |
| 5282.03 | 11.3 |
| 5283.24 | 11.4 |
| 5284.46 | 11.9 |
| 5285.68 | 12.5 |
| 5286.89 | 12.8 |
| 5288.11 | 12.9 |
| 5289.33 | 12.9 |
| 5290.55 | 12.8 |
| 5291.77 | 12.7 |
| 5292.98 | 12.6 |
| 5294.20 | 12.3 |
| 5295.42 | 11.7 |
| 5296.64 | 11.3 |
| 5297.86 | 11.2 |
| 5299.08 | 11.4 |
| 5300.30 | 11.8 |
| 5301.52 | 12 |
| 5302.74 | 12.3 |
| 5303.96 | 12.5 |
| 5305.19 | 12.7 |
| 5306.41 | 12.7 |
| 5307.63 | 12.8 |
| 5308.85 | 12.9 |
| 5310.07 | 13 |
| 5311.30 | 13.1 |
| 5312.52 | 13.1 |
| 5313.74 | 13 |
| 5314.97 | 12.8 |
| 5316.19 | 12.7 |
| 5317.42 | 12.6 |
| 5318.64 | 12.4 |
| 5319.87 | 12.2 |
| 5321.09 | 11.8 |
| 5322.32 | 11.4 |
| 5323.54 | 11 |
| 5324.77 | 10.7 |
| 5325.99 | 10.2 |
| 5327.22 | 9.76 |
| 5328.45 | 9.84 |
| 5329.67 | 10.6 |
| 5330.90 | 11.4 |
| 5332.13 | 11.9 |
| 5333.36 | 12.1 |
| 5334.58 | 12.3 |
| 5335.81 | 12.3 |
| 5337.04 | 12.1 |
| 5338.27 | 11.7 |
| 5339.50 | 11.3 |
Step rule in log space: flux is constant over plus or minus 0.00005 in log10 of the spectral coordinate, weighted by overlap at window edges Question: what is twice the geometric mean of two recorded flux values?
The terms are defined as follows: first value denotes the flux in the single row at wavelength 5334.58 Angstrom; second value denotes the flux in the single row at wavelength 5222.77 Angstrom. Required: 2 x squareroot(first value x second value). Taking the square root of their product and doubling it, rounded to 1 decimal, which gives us 23.9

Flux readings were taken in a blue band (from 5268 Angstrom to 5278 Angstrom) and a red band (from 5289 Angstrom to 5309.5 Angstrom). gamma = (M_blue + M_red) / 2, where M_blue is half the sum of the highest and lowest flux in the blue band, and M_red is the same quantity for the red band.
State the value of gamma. 11.2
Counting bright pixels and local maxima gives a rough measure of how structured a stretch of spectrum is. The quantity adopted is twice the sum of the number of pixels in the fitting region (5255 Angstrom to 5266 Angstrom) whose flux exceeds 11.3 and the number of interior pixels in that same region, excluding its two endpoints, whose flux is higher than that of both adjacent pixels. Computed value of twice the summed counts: 12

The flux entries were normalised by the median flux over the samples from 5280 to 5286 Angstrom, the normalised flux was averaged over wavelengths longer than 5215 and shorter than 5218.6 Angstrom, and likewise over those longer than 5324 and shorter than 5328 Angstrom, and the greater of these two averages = 0.99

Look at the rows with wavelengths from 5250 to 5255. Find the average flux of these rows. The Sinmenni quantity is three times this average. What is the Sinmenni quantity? 36.1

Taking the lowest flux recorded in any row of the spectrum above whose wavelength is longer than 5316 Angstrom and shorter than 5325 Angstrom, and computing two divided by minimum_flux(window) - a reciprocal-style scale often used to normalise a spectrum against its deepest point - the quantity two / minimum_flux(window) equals 0.187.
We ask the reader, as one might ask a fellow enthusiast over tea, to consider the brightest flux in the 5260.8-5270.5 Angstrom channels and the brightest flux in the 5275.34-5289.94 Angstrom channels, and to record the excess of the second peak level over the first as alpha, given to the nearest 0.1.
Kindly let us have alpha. 1.9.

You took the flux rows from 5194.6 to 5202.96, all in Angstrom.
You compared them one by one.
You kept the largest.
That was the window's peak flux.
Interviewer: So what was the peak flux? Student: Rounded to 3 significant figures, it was 11.0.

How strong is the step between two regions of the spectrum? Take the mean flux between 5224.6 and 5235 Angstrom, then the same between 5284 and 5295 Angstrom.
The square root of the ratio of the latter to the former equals 1.08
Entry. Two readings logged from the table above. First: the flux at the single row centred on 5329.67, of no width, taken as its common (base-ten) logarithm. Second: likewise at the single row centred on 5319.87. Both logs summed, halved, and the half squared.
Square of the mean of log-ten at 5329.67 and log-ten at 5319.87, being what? 1.11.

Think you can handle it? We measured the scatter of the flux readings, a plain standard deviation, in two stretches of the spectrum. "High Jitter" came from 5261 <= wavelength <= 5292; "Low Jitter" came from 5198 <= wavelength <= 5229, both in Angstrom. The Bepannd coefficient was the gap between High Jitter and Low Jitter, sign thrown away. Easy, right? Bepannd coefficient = 0.15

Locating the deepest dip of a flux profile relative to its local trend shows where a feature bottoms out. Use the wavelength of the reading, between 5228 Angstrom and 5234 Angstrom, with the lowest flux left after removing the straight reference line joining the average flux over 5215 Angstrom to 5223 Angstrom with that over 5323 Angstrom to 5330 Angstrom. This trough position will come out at 5228.78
